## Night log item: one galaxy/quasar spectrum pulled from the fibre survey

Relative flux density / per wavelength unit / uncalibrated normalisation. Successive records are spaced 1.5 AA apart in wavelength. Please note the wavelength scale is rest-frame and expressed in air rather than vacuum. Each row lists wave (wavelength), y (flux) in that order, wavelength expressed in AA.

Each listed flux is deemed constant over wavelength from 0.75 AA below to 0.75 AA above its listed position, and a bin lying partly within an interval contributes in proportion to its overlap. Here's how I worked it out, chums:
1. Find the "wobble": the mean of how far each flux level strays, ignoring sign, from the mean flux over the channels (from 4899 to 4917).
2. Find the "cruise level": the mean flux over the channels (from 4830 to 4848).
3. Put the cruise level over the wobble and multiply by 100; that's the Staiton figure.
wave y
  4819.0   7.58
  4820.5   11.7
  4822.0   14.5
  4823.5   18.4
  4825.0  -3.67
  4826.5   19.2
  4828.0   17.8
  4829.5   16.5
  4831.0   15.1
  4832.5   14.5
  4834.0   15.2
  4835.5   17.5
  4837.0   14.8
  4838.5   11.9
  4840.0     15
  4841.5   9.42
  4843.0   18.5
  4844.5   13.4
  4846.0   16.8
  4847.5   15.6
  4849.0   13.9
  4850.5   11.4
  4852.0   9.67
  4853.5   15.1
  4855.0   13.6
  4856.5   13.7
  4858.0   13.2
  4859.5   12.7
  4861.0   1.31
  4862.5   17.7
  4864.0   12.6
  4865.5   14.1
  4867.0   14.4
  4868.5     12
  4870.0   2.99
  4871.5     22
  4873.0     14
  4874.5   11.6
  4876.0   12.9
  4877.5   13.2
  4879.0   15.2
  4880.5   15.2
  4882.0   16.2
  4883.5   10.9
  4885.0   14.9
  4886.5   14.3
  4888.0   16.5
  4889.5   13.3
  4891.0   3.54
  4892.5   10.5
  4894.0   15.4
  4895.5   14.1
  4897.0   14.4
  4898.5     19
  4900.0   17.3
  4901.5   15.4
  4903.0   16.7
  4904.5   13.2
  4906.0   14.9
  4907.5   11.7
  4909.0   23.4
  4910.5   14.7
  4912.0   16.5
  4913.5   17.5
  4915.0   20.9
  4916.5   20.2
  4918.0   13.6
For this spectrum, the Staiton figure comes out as 594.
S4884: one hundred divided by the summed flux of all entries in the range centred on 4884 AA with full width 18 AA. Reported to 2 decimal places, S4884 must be 0.64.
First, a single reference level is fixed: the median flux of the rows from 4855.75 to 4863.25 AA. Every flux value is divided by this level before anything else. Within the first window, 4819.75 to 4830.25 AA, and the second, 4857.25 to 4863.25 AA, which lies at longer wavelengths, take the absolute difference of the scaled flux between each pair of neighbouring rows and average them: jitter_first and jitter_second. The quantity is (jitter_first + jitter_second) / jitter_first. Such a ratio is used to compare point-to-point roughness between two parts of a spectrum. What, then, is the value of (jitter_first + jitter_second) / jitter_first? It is 2.0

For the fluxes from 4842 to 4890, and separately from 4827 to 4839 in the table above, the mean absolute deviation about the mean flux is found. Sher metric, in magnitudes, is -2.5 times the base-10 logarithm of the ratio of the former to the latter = -0.6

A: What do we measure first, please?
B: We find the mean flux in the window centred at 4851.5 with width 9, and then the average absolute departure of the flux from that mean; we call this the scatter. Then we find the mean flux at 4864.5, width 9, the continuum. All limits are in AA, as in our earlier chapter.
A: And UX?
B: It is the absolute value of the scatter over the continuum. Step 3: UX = 0.15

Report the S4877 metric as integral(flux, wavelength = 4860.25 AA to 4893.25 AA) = 419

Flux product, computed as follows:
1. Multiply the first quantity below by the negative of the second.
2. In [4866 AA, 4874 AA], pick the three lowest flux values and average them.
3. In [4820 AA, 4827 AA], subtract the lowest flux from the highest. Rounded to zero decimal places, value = -221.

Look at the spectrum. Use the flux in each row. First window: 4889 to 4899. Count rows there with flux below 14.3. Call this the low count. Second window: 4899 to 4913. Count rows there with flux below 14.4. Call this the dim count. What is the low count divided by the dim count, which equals 2.0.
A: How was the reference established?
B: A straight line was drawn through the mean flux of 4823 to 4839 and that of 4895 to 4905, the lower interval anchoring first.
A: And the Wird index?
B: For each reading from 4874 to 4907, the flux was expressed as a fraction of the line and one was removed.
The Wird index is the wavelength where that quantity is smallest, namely 4891.0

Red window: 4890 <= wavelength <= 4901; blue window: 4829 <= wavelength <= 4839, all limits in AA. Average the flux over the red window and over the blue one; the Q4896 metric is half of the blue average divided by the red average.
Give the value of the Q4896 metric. 0.560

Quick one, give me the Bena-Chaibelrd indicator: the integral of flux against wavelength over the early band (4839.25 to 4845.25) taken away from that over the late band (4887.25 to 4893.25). -19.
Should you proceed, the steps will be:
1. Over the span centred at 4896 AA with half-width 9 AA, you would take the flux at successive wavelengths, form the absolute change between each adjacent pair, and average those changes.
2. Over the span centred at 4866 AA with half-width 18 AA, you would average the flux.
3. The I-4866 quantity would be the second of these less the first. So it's 9.3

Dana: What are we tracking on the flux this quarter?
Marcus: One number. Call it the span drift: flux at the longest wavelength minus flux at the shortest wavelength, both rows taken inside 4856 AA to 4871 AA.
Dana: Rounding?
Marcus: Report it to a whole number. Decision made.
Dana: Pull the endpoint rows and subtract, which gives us -11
